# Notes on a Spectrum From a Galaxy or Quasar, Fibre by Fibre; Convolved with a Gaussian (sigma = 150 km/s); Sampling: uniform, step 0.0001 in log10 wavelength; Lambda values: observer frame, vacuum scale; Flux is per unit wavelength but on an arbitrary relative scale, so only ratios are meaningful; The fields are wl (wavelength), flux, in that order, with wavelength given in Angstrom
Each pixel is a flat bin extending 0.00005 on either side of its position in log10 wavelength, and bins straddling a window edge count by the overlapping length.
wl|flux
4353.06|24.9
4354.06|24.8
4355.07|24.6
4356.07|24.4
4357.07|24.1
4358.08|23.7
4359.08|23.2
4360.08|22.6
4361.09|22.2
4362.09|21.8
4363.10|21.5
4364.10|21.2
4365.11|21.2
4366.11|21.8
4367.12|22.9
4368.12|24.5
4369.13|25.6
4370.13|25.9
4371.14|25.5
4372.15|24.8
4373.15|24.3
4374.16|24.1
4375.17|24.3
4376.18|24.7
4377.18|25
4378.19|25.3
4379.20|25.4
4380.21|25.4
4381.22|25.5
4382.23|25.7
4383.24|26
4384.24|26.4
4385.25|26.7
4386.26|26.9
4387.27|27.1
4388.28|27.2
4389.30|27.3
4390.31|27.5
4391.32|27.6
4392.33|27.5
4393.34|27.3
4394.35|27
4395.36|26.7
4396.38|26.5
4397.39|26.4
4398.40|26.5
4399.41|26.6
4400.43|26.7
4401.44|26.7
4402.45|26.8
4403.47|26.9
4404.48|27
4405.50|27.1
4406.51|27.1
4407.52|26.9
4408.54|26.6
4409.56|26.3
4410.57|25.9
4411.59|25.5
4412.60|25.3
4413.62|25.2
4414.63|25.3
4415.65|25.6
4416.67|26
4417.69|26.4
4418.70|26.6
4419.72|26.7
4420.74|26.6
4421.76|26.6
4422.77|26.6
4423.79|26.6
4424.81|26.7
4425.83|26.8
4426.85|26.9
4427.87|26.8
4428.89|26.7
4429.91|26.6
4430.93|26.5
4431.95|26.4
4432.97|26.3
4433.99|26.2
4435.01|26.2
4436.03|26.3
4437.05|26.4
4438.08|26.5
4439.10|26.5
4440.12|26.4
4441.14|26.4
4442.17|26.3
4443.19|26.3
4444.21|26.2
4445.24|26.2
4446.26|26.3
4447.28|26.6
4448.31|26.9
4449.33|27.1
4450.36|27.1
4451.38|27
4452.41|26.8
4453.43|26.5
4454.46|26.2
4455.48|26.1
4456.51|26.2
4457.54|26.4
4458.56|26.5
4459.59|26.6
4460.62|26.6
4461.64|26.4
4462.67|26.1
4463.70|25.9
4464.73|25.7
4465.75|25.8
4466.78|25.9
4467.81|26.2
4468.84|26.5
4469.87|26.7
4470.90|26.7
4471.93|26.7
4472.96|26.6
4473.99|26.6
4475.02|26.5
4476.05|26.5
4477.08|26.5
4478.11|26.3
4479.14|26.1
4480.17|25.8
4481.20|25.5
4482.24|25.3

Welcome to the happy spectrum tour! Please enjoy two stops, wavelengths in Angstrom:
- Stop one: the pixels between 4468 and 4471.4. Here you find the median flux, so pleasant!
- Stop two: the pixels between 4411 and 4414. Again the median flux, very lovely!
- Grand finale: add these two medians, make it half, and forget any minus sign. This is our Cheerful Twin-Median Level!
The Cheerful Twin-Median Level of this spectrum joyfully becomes 26.0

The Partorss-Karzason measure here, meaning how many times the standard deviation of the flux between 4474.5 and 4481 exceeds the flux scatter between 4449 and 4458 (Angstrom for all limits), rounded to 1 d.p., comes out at 0.7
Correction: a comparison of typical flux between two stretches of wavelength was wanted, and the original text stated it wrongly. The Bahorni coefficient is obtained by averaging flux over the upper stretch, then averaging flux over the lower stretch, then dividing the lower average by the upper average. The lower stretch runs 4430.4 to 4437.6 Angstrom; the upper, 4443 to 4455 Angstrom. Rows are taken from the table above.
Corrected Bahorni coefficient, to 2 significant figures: 0.99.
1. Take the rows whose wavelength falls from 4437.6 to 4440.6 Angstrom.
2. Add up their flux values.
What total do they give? 79.4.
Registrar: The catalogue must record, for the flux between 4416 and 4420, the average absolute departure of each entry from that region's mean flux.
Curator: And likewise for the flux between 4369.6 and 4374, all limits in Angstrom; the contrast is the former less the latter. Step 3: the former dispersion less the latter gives -0.35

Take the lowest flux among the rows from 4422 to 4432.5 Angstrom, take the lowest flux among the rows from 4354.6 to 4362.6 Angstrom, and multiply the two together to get 576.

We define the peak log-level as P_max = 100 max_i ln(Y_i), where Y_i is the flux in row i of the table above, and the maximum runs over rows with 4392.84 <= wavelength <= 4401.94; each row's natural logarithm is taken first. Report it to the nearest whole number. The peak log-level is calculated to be 331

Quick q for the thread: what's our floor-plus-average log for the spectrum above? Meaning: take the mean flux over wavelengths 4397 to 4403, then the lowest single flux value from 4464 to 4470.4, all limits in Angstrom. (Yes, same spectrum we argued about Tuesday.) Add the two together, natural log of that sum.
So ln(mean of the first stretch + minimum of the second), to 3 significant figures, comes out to 3.96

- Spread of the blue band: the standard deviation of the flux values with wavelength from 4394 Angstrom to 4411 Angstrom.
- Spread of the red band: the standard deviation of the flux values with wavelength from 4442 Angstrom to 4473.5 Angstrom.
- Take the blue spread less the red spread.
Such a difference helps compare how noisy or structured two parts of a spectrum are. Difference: -0.05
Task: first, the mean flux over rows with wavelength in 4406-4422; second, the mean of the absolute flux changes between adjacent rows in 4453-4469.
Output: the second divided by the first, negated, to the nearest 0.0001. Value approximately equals -0.0066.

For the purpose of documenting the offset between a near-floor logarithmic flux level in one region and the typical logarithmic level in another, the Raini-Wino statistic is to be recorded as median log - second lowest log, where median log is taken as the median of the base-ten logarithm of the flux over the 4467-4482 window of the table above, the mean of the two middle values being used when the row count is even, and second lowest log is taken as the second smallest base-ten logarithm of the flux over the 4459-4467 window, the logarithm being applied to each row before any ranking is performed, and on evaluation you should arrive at 0.012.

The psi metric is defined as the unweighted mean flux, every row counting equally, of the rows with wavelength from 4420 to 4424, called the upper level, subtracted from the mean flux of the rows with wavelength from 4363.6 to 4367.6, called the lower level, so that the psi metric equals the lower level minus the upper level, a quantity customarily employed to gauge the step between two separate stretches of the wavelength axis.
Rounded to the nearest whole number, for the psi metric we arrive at -5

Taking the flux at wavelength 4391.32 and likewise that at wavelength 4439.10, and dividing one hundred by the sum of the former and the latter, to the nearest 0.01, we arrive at 1.85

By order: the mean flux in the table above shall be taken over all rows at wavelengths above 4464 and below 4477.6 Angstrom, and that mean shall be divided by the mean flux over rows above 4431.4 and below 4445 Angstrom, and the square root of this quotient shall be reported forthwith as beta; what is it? 1.00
